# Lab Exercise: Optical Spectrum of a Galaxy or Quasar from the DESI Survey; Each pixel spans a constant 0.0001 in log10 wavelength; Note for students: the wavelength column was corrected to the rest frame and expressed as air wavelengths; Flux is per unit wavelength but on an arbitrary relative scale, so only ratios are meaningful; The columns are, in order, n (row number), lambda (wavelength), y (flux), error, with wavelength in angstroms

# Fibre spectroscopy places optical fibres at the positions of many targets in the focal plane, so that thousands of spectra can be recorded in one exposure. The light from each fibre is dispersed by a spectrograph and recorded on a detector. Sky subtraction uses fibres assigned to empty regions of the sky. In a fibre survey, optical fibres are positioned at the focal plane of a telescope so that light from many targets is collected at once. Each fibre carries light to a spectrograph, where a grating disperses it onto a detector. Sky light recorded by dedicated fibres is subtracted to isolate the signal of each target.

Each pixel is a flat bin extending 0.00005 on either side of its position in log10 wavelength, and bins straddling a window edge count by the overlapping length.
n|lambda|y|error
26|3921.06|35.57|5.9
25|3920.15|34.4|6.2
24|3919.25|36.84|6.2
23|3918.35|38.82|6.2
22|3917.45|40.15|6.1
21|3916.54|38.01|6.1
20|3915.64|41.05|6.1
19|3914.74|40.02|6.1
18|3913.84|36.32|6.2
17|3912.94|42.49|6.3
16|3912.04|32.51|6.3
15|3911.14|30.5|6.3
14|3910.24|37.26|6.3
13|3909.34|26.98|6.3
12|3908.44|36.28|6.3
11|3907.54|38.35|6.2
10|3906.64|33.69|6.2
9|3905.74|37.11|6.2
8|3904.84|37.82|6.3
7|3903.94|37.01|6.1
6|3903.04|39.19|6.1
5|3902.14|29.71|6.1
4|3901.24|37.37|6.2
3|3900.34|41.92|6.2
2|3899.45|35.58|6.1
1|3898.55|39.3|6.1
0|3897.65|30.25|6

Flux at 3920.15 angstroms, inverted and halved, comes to 0.0145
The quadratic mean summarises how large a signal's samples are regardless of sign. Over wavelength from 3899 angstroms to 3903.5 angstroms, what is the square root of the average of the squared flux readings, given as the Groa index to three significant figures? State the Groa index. 37.0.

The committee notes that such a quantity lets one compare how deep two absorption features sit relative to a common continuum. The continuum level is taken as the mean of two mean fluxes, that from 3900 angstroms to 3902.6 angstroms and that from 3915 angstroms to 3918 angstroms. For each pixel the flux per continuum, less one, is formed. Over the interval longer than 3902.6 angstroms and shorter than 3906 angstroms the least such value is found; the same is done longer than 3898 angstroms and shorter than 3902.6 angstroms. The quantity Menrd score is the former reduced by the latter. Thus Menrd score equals 0.19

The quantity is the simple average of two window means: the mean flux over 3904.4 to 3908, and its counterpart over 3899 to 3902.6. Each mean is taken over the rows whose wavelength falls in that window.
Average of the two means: 36.4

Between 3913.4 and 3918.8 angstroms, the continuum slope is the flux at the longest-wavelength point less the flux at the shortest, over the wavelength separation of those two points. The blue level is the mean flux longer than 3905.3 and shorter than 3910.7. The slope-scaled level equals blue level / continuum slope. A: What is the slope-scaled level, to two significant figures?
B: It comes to 63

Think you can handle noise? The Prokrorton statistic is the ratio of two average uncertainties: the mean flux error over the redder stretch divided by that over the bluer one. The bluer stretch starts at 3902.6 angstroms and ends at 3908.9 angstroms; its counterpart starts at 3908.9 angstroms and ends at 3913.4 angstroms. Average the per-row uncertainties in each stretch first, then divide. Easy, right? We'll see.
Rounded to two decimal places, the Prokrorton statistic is 1.02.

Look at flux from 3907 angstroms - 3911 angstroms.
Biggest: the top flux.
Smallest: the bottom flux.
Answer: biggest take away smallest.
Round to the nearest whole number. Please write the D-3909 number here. 11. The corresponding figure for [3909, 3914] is 16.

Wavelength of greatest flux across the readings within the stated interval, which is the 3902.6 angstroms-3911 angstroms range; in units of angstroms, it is 3903.04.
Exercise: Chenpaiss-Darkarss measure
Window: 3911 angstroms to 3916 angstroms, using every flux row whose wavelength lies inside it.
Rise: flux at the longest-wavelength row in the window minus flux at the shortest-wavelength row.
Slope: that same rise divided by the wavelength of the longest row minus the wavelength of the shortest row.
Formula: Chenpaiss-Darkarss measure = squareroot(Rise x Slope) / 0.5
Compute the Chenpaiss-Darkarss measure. 9.9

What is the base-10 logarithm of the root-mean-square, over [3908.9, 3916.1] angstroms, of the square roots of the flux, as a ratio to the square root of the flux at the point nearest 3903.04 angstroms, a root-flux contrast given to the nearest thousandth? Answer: -0.019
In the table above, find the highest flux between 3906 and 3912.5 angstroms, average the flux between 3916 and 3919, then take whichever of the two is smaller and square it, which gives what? 1471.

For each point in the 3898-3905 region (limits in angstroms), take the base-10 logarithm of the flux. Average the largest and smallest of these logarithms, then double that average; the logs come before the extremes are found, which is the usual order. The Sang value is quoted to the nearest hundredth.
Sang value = 3.10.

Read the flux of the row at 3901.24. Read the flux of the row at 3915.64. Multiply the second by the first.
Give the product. 1534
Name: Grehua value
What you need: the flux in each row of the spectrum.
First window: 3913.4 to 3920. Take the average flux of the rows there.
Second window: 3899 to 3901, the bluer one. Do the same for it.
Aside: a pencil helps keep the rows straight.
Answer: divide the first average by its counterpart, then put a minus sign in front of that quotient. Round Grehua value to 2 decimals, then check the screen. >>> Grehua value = -1.00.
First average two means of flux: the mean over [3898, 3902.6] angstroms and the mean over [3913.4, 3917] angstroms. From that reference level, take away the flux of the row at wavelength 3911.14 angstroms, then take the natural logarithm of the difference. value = 2.0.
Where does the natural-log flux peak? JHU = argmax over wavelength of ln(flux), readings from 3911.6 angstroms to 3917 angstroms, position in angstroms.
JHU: 3912.94 angstroms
